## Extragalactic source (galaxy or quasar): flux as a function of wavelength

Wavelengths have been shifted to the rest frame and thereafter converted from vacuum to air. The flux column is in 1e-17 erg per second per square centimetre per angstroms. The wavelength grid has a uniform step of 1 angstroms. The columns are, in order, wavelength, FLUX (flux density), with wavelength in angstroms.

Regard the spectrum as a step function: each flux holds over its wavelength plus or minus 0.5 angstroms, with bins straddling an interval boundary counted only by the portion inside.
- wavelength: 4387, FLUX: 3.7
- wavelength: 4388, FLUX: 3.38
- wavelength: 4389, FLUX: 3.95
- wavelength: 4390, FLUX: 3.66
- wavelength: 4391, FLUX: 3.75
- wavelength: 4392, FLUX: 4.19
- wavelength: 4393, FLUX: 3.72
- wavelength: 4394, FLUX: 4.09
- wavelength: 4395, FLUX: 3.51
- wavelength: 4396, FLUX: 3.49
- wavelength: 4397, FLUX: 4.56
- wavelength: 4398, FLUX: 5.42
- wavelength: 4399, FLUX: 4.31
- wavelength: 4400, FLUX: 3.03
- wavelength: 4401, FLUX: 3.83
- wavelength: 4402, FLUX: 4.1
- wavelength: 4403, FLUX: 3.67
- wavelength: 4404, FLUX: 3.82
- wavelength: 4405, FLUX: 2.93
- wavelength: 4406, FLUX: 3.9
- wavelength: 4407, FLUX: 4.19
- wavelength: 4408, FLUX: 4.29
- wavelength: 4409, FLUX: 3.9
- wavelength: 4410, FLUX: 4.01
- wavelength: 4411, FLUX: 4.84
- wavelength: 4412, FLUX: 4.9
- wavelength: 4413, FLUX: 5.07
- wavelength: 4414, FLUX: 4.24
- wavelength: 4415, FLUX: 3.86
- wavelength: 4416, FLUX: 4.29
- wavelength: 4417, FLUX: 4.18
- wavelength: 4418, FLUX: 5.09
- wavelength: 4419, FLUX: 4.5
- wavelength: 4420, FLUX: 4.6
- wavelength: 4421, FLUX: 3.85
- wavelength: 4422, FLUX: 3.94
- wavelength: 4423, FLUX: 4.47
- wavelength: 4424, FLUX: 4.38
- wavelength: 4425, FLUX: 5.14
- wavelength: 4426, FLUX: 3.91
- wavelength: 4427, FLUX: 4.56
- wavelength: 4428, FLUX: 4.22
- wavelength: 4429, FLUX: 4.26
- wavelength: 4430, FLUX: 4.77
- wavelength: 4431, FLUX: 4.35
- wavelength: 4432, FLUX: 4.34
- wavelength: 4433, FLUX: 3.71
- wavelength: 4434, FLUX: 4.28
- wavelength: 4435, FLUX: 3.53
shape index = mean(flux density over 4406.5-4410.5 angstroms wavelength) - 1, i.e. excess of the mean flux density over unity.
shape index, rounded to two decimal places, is 3.10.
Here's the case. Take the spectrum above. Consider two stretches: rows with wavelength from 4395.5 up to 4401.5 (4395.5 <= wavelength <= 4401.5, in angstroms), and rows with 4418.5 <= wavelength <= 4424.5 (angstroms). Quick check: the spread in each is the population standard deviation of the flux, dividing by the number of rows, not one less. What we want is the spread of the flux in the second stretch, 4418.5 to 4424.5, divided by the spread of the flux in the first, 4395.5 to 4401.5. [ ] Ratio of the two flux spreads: 0.4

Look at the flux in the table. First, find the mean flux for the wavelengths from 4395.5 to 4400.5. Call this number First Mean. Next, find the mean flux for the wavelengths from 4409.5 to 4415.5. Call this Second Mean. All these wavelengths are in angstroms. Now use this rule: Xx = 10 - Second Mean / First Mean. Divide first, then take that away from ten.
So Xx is 8.92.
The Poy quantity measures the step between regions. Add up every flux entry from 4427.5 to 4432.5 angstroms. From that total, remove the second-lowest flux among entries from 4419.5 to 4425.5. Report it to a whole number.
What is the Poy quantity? 18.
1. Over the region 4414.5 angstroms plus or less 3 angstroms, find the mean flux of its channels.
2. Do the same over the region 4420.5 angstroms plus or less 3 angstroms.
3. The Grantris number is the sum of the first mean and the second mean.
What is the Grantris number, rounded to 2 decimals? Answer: 8.83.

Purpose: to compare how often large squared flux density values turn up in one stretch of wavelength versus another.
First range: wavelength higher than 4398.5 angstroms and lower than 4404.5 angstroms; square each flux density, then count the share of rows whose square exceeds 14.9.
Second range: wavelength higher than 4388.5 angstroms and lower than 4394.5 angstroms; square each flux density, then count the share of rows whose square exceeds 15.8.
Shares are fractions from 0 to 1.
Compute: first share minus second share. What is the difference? 0.0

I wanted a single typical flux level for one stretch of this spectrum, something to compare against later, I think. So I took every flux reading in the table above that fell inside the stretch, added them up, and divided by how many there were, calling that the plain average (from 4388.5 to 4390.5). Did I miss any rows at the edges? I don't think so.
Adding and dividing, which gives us 3.8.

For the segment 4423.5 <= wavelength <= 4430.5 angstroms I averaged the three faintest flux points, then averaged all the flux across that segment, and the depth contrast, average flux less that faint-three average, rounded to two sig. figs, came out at 0.33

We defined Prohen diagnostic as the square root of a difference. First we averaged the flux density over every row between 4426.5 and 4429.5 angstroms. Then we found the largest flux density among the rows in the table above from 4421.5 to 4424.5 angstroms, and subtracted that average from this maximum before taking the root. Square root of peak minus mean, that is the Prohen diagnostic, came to 0.35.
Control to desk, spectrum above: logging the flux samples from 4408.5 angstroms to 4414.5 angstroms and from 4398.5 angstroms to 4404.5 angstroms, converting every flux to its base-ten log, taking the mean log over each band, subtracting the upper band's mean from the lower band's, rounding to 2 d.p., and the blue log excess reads -0.07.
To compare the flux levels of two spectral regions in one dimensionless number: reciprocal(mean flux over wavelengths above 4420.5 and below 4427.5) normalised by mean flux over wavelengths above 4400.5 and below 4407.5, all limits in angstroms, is 0.061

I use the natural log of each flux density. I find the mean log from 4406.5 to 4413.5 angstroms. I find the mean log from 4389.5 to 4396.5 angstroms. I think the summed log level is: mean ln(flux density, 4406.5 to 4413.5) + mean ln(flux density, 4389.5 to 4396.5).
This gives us 2.82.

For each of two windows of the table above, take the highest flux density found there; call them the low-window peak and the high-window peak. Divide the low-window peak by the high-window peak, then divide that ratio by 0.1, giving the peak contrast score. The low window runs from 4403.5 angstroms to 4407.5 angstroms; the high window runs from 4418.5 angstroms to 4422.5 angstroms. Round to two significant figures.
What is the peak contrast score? 9.1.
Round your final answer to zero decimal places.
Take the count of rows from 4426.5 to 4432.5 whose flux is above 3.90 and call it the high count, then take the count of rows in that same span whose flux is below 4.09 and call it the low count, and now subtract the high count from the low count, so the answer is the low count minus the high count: -6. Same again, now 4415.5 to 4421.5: -4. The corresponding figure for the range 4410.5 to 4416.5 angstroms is -4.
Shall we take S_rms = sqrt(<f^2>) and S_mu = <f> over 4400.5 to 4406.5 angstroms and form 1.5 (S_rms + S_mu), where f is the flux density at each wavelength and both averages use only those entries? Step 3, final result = 11.2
